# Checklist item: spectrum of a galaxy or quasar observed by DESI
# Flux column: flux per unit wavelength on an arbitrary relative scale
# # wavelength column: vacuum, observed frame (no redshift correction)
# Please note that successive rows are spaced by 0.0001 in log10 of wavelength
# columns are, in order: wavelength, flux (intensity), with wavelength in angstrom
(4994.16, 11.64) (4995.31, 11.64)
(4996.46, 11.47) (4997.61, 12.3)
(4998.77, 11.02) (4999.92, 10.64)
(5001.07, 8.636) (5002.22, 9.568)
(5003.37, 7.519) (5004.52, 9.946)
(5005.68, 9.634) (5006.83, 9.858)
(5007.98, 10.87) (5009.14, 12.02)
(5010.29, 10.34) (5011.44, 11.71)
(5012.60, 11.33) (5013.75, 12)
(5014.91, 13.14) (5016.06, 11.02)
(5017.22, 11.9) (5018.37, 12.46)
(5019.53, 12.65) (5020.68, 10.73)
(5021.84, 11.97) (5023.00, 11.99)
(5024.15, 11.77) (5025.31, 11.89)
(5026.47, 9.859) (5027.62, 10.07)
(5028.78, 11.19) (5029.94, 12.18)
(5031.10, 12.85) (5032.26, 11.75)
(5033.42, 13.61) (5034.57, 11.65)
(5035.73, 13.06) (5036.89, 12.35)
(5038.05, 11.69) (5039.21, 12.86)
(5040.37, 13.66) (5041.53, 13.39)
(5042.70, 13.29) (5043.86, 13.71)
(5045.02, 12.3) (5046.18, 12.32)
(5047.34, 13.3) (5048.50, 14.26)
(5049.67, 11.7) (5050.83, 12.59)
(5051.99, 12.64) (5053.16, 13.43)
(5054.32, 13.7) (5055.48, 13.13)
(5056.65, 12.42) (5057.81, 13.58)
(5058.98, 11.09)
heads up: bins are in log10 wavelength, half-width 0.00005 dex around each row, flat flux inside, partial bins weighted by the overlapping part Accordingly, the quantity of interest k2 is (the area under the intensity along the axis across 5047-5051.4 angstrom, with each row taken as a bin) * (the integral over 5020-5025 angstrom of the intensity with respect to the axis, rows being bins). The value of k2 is 3318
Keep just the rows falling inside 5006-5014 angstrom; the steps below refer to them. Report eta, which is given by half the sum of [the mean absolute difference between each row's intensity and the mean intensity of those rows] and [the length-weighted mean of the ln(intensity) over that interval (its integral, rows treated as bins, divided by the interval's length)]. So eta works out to 1.55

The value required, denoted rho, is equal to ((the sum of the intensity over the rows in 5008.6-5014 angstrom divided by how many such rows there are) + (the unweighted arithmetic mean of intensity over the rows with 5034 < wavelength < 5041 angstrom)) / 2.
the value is 12.01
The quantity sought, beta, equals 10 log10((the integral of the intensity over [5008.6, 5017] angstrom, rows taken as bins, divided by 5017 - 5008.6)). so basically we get 10.7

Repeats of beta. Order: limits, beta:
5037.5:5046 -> 11.1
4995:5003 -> 10.3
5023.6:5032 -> 10.6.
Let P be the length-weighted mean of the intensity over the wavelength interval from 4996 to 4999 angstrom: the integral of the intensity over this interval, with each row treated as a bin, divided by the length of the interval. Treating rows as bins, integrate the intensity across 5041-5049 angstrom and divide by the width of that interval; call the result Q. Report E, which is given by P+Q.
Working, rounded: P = 11.6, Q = 13.2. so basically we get 25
